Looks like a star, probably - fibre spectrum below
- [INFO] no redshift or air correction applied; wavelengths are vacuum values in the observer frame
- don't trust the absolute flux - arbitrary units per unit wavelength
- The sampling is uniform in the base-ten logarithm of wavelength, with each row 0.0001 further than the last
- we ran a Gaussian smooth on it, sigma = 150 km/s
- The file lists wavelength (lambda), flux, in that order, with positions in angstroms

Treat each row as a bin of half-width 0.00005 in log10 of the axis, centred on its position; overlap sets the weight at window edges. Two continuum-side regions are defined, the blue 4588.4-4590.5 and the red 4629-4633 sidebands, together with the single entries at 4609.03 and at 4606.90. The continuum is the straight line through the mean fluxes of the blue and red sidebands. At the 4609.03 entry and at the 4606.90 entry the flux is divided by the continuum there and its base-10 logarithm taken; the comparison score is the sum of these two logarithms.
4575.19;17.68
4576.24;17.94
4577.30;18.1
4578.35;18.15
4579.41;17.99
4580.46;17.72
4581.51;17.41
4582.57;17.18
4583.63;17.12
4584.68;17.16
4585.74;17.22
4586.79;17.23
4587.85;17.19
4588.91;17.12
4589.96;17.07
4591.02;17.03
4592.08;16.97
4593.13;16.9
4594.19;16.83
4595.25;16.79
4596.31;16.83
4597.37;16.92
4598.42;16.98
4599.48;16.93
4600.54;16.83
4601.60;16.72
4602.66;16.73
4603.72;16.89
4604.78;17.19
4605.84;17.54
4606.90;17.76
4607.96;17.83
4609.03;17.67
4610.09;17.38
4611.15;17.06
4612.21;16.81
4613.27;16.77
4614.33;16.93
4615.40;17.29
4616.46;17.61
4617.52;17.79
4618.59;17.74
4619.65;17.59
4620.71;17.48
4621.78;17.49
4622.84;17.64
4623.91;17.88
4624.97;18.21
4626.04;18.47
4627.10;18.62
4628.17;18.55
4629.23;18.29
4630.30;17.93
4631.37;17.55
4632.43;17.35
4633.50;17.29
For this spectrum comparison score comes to 0.016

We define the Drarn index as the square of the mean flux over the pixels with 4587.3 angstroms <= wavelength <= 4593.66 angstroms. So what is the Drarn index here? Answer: 291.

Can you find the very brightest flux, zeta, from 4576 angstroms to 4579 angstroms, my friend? 18.15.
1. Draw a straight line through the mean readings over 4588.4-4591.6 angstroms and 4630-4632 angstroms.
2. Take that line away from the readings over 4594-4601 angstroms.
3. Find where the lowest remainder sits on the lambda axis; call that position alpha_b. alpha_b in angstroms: 4600.54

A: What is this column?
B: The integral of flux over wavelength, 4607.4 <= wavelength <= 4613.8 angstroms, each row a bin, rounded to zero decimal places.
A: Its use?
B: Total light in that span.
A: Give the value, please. 110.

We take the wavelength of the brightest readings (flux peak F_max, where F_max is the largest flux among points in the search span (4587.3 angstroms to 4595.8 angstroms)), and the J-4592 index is 4587.85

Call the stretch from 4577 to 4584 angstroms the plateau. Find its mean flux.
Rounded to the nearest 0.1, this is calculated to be 17.7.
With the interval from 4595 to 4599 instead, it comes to 16.9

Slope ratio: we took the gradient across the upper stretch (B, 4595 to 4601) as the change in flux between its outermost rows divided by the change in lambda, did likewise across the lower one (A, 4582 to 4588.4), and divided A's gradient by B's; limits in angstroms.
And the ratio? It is 0.25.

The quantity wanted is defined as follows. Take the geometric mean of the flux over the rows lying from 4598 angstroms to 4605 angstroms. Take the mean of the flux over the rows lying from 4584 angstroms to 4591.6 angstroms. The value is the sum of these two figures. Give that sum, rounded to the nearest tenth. 34.0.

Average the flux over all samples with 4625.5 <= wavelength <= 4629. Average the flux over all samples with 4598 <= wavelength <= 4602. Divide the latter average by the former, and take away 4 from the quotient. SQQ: -3.09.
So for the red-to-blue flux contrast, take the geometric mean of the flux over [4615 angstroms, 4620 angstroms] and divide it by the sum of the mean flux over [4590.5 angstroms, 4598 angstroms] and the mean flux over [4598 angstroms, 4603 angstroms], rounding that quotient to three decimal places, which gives 0.522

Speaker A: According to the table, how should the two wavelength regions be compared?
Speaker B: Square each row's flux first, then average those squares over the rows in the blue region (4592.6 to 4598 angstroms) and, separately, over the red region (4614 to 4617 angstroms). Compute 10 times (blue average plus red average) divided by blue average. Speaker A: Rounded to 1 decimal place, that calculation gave 20.5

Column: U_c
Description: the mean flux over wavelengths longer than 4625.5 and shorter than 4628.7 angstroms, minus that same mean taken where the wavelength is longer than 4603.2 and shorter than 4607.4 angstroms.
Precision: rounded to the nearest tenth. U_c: 1.2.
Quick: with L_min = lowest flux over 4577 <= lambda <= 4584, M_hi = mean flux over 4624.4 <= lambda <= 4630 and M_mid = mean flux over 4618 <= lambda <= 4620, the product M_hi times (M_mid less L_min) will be 10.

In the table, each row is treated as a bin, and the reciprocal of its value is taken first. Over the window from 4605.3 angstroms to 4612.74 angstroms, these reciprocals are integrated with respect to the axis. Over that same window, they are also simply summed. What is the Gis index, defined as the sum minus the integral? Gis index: -0.025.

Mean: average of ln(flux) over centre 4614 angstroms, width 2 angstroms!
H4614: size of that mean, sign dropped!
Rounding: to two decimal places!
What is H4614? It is 2.82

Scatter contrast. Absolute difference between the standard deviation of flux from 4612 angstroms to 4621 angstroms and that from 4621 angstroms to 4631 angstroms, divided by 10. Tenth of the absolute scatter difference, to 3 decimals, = 0.000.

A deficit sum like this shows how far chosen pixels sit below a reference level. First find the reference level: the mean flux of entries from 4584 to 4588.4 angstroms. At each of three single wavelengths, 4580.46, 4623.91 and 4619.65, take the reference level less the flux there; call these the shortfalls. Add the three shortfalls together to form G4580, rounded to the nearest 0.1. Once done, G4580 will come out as -1.6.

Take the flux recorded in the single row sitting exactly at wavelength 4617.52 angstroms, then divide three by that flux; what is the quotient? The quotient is 0.169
